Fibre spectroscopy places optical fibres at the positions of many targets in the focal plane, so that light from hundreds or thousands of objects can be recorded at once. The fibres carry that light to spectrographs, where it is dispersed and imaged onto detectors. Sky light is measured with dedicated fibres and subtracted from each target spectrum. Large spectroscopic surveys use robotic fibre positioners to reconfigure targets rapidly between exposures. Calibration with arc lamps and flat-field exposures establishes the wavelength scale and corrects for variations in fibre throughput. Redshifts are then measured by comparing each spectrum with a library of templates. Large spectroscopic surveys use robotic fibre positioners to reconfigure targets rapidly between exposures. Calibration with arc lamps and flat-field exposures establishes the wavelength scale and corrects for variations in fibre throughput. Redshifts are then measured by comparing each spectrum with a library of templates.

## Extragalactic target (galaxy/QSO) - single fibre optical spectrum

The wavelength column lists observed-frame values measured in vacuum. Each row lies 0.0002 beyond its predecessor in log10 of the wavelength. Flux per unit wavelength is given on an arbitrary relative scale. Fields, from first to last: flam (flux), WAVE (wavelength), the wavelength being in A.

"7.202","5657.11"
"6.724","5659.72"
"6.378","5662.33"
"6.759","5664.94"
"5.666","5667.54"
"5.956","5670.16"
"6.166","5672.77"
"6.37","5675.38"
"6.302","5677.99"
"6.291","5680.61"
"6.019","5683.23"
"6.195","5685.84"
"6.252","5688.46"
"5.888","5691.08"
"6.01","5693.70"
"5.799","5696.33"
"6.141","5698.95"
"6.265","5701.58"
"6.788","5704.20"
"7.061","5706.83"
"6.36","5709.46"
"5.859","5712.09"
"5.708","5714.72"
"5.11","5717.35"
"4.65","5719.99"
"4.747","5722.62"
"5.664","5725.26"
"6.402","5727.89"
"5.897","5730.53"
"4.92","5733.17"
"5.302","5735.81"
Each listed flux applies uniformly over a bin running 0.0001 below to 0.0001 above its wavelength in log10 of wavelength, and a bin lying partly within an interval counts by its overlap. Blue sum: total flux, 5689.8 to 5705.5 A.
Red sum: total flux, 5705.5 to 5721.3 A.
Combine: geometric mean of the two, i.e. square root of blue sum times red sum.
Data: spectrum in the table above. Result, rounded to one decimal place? 35.8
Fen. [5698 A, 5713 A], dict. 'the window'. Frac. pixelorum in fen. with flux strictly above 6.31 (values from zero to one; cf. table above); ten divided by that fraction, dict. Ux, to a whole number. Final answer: 20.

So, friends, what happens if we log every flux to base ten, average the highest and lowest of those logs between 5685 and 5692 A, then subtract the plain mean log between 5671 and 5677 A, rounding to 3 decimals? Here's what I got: -0.014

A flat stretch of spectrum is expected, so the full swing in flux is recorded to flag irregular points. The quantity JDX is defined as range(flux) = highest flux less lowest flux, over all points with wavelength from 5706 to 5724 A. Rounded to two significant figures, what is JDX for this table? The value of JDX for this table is 2.4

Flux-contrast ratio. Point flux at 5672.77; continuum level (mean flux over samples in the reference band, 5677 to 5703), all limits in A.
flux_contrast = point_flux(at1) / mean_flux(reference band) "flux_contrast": 1.01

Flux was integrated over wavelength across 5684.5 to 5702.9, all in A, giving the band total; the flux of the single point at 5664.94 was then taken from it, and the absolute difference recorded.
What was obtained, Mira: 105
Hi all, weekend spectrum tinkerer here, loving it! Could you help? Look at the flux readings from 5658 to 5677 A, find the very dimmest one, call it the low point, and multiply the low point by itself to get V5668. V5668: 32.1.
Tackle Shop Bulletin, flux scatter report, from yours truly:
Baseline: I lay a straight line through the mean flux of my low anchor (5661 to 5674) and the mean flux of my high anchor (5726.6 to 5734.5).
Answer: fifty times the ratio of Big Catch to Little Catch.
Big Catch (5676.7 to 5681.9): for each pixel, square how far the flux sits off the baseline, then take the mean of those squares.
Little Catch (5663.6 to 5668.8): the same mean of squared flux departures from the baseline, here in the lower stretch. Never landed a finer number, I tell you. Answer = 7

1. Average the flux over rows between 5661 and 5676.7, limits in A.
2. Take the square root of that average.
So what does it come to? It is 2.49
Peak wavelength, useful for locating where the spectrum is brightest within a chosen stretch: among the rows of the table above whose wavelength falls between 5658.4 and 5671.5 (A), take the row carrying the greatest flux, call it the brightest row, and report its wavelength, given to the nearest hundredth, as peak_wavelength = 5664.94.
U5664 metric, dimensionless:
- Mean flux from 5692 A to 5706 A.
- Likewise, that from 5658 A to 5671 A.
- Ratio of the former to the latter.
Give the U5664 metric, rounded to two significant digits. 0.98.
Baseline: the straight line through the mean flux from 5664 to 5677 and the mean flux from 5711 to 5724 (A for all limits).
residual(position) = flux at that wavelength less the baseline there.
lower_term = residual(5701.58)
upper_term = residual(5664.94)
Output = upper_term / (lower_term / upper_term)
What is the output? 0.30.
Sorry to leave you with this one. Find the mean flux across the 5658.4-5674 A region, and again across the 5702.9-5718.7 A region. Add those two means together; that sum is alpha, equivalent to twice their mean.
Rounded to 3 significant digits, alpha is 12.4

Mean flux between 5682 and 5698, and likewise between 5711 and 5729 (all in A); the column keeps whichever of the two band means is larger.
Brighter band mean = 6.03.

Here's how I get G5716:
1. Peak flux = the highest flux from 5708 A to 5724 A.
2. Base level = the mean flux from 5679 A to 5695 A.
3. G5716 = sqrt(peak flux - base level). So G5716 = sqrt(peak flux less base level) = 0.50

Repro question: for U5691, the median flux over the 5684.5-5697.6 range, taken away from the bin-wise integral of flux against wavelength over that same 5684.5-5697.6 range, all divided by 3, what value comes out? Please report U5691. 24.3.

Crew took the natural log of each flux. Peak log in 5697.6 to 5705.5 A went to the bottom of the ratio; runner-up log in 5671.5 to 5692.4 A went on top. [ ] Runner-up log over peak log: 0.96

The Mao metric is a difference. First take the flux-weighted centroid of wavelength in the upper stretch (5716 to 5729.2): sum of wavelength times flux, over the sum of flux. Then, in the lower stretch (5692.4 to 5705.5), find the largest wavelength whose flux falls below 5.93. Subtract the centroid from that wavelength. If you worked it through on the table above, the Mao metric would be -26.6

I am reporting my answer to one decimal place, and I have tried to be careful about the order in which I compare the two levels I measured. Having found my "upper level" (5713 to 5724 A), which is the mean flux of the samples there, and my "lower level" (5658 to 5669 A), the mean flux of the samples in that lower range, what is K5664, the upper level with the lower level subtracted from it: -1.3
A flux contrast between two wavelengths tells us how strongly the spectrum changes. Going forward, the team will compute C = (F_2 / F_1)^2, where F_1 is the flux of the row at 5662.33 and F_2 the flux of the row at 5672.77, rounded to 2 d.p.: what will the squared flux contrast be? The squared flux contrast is 0.93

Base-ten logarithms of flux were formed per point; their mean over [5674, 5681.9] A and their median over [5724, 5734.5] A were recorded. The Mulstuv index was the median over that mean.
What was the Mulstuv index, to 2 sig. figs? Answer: 0.95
